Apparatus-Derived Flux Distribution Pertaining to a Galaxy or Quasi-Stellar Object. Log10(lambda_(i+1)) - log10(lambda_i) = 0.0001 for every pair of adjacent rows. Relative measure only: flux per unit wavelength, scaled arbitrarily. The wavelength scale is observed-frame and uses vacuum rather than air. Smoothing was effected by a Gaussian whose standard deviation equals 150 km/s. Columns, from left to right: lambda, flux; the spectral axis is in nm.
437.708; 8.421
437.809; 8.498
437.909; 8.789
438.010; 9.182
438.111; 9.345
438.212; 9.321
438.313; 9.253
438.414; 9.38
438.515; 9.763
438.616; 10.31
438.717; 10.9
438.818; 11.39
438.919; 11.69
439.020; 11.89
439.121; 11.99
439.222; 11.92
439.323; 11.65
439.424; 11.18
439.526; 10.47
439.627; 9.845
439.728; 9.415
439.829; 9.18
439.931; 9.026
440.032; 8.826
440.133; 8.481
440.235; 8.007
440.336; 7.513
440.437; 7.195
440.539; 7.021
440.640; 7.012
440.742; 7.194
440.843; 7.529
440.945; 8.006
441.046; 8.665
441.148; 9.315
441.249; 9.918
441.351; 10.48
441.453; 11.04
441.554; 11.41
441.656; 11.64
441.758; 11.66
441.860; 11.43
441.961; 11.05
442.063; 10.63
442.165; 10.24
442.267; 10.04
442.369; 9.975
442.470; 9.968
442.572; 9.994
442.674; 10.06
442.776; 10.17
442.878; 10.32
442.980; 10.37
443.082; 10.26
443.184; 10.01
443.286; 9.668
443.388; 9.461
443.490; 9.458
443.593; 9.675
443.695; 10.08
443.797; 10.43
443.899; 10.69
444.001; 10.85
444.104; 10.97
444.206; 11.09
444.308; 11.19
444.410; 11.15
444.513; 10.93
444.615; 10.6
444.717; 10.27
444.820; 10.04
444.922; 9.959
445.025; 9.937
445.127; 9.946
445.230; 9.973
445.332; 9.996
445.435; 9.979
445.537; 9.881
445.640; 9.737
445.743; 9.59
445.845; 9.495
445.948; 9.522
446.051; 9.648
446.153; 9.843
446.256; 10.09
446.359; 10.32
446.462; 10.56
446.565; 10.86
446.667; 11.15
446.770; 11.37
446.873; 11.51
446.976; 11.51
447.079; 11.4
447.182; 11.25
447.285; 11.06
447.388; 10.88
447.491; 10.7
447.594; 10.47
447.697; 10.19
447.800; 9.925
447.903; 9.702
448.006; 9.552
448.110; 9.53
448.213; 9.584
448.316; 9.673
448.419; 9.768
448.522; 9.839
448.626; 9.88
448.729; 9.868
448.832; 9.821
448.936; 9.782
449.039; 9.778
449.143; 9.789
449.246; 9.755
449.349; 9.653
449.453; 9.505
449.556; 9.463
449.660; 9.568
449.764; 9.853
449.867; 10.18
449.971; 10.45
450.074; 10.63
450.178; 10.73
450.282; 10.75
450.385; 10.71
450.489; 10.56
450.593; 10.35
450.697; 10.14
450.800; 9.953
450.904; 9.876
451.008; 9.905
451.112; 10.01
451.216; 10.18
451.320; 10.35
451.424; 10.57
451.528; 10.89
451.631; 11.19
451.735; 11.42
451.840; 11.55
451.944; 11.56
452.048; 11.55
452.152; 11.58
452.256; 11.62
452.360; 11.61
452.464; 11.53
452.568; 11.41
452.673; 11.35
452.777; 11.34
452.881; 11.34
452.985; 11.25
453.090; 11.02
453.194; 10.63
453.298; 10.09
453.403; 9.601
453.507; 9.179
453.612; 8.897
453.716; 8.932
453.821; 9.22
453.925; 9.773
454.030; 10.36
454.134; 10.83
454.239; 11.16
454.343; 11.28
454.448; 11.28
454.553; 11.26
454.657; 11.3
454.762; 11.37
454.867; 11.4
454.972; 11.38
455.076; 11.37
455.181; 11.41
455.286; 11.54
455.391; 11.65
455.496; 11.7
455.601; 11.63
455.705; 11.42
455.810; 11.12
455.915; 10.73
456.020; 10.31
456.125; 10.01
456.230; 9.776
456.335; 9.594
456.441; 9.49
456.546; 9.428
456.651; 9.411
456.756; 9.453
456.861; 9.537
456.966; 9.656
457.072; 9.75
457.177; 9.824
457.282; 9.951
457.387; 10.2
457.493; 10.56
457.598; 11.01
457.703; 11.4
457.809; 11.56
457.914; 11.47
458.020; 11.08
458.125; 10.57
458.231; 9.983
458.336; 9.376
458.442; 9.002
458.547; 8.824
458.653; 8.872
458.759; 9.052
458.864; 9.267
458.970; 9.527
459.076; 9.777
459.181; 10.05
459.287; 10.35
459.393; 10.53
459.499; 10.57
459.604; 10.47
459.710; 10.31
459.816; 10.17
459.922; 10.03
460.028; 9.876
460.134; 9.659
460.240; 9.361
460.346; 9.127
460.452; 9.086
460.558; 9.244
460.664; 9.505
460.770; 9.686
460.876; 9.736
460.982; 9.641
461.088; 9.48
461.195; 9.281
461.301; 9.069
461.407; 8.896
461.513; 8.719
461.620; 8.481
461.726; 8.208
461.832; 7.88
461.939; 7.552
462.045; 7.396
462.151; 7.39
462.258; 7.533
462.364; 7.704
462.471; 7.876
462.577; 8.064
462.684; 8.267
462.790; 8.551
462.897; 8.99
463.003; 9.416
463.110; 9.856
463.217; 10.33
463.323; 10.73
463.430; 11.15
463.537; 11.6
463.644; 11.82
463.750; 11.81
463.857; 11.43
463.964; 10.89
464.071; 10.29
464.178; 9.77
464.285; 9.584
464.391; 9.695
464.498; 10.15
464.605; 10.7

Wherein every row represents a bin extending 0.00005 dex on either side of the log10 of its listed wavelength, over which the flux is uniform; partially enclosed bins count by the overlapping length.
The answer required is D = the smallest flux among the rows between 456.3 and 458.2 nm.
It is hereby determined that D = 9.411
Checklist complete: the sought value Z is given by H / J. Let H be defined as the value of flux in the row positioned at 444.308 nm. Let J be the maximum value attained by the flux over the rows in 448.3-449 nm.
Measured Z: 1.13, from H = 11.19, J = 9.88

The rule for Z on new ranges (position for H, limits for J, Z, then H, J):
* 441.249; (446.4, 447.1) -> 0.86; 9.918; 11.51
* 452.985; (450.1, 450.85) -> 1.05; 11.25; 10.75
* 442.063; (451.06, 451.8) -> 0.93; 10.63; 11.42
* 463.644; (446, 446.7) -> 1.06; 11.82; 11.15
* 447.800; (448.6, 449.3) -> 1.00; 9.925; 9.88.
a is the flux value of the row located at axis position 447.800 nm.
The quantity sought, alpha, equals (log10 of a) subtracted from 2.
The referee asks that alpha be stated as 1.00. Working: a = 9.925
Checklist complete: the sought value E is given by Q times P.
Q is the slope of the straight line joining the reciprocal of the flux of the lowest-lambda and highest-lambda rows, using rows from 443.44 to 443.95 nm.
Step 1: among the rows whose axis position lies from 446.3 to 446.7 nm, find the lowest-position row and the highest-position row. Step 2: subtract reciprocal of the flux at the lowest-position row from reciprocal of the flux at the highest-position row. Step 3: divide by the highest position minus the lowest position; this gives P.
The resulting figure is 0.0007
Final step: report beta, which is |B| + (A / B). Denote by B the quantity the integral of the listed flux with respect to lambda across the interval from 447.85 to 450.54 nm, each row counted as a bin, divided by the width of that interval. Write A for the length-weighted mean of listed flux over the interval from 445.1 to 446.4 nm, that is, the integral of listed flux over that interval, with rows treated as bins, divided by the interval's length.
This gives 10.9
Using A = 10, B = 9.9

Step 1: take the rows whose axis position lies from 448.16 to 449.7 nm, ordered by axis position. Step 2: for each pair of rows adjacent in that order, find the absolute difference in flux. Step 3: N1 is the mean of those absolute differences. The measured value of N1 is 0.06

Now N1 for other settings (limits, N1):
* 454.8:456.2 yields 0.17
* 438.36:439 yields 0.46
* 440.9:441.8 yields 0.46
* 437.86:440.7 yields 0.31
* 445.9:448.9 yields 0.16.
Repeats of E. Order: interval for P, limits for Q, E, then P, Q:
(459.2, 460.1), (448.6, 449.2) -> 0.0000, 0.006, 0.002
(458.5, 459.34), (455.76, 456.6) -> -0.0005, -0.023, 0.022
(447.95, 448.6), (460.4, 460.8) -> 0.0001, -0.006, -0.021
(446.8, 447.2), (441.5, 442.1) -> 0.0001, 0.006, 0.013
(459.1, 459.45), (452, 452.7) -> -0.0001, -0.021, 0.002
